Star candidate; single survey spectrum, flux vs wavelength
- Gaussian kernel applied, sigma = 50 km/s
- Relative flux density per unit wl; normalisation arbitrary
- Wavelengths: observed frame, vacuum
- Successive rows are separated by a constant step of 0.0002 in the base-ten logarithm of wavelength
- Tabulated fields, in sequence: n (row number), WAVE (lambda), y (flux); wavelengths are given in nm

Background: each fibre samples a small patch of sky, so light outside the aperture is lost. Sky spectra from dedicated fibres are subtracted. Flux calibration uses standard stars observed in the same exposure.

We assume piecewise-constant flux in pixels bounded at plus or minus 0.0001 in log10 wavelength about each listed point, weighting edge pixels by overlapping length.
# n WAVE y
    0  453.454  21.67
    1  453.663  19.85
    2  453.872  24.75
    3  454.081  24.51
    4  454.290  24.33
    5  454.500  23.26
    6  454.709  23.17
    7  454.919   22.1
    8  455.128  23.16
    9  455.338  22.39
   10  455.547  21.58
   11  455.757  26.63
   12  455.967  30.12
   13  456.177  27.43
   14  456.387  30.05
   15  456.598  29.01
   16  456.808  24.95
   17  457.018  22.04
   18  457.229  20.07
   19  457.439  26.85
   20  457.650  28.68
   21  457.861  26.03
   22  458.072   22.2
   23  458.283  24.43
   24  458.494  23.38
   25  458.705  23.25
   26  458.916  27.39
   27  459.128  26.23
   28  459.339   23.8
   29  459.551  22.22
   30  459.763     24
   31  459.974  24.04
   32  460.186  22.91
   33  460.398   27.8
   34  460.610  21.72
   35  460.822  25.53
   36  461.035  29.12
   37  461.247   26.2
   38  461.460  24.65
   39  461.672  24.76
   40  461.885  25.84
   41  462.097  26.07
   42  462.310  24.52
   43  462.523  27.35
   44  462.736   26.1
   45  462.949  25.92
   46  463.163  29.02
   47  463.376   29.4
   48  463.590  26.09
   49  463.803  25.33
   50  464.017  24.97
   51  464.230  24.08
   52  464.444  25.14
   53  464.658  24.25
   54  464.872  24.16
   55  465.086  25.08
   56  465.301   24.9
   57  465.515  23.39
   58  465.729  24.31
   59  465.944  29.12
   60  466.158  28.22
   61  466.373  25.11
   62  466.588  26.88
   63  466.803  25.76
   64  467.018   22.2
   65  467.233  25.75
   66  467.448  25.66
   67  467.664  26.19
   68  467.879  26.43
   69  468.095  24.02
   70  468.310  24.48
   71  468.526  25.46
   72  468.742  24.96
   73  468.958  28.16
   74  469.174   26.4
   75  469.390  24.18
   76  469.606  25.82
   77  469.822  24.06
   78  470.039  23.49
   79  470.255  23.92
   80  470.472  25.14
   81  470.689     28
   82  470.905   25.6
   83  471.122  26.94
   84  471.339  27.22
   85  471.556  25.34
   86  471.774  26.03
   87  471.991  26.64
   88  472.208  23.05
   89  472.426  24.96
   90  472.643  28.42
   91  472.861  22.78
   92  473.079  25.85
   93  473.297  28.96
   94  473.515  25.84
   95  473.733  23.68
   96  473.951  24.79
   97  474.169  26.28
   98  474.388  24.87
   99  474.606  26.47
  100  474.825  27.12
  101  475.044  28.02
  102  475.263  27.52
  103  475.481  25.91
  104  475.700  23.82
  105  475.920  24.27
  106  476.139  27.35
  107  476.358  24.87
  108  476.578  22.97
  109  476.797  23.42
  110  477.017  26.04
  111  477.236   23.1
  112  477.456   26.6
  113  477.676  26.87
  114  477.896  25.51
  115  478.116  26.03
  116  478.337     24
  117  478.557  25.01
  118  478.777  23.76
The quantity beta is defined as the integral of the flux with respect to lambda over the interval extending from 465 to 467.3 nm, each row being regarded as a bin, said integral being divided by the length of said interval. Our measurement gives 25.5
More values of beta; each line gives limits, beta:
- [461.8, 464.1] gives 26.4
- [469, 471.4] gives 25.6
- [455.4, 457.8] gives 26.1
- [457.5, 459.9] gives 24.7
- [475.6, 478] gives 25.0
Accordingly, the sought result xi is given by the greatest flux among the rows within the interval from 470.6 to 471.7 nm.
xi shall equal 28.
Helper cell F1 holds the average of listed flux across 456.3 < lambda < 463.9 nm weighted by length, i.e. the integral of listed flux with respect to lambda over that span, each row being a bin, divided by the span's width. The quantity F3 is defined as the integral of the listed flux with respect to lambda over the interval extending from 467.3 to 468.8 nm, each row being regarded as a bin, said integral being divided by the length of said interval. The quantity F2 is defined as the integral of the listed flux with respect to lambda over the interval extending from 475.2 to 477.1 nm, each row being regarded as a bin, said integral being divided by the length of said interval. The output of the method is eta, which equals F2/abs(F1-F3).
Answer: 192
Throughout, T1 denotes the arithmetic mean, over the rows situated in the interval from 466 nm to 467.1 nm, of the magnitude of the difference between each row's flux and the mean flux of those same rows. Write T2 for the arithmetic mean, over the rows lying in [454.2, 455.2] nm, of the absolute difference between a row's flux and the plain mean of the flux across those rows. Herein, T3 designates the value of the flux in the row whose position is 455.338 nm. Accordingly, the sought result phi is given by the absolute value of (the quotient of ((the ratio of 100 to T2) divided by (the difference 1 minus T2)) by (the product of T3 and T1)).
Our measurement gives 11.3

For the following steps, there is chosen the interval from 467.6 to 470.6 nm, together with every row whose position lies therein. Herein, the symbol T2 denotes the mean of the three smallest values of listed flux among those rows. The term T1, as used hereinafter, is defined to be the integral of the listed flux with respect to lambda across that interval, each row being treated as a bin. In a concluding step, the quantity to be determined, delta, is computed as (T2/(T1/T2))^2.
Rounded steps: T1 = 75.6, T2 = 23.81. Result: 56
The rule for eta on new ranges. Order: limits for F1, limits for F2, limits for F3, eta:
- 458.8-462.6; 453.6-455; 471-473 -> 47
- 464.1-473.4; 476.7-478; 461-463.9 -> 28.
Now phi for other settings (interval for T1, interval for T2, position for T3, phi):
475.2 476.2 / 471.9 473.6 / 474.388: 2.6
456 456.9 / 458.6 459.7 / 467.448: 1.7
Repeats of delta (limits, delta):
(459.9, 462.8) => 50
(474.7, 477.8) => 46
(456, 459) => 36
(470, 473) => 48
